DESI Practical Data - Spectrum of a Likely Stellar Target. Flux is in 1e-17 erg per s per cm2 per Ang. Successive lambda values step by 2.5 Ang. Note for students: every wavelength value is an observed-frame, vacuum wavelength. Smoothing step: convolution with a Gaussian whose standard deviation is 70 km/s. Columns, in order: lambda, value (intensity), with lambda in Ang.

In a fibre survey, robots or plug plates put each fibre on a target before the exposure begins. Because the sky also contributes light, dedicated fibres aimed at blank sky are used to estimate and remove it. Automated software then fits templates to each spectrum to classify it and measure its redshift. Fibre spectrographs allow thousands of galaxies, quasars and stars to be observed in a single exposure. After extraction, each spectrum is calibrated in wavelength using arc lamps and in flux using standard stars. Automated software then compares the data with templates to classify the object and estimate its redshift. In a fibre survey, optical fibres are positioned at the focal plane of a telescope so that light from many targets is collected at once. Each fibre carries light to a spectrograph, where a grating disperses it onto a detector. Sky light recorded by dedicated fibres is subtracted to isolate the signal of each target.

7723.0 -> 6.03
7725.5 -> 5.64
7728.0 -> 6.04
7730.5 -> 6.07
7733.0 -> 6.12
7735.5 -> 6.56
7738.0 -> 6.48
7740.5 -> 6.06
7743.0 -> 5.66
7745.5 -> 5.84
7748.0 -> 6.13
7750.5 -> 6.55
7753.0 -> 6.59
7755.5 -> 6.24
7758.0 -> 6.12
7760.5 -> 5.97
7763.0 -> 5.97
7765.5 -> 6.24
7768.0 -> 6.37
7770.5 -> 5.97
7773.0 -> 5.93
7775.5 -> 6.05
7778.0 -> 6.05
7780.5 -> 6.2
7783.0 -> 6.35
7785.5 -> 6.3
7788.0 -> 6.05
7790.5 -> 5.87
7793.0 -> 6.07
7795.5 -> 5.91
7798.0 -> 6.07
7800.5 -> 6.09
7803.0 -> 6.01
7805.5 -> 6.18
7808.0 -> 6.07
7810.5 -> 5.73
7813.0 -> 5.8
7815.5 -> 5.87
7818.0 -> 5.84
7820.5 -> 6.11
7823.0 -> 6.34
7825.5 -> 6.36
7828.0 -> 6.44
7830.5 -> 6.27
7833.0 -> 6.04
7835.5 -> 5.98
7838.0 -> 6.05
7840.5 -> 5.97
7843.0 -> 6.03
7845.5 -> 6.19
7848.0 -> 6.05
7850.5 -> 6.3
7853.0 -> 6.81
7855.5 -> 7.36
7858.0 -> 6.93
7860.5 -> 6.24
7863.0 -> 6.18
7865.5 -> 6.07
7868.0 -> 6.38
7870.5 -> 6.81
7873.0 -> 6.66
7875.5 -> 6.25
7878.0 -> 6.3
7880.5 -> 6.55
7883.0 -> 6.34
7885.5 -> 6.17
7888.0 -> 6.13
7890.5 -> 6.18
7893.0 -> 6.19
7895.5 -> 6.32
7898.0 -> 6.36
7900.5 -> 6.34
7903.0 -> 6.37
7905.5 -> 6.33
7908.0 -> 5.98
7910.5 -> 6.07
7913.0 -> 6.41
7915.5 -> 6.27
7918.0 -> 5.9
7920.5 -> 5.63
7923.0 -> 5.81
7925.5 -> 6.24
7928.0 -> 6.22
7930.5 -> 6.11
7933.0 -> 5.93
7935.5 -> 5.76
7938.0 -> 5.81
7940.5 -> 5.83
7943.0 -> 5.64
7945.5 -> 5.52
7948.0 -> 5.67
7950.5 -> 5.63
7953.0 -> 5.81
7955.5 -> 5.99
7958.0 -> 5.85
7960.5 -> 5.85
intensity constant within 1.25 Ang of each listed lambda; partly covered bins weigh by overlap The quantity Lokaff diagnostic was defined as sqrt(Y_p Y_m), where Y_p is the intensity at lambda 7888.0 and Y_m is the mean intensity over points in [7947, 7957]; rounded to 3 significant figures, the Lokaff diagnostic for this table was 5.95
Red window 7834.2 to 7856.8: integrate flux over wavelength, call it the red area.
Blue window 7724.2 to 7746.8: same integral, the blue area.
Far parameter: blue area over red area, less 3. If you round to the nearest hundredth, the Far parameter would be -2.04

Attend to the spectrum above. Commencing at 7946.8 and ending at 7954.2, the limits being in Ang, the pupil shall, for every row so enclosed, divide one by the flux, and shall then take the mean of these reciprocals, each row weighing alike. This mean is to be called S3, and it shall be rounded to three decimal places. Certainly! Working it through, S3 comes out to 0.175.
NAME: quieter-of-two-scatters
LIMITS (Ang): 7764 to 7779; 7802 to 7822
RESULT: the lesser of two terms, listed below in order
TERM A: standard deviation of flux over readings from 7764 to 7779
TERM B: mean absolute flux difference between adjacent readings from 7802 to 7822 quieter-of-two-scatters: 0.15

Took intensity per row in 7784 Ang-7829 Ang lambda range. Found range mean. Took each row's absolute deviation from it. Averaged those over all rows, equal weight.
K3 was 0.16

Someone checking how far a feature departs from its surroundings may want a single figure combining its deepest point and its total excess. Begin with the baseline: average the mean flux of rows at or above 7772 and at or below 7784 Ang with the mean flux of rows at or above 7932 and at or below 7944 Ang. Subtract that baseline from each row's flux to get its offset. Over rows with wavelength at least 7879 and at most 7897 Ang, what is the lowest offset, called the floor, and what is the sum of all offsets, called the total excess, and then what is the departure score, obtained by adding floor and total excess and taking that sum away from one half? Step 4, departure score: -1.9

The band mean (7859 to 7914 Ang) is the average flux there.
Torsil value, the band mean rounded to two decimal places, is 6.30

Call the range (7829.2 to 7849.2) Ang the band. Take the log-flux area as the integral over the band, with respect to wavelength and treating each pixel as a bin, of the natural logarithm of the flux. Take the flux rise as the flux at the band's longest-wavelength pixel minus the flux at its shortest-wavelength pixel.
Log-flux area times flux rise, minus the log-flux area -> -44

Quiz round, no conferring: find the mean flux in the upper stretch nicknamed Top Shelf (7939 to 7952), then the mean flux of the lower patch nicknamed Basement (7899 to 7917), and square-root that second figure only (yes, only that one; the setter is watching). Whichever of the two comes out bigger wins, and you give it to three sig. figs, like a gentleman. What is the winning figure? 5.66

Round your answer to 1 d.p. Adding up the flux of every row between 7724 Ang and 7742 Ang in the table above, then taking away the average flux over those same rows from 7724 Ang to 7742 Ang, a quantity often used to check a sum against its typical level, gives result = 36.8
